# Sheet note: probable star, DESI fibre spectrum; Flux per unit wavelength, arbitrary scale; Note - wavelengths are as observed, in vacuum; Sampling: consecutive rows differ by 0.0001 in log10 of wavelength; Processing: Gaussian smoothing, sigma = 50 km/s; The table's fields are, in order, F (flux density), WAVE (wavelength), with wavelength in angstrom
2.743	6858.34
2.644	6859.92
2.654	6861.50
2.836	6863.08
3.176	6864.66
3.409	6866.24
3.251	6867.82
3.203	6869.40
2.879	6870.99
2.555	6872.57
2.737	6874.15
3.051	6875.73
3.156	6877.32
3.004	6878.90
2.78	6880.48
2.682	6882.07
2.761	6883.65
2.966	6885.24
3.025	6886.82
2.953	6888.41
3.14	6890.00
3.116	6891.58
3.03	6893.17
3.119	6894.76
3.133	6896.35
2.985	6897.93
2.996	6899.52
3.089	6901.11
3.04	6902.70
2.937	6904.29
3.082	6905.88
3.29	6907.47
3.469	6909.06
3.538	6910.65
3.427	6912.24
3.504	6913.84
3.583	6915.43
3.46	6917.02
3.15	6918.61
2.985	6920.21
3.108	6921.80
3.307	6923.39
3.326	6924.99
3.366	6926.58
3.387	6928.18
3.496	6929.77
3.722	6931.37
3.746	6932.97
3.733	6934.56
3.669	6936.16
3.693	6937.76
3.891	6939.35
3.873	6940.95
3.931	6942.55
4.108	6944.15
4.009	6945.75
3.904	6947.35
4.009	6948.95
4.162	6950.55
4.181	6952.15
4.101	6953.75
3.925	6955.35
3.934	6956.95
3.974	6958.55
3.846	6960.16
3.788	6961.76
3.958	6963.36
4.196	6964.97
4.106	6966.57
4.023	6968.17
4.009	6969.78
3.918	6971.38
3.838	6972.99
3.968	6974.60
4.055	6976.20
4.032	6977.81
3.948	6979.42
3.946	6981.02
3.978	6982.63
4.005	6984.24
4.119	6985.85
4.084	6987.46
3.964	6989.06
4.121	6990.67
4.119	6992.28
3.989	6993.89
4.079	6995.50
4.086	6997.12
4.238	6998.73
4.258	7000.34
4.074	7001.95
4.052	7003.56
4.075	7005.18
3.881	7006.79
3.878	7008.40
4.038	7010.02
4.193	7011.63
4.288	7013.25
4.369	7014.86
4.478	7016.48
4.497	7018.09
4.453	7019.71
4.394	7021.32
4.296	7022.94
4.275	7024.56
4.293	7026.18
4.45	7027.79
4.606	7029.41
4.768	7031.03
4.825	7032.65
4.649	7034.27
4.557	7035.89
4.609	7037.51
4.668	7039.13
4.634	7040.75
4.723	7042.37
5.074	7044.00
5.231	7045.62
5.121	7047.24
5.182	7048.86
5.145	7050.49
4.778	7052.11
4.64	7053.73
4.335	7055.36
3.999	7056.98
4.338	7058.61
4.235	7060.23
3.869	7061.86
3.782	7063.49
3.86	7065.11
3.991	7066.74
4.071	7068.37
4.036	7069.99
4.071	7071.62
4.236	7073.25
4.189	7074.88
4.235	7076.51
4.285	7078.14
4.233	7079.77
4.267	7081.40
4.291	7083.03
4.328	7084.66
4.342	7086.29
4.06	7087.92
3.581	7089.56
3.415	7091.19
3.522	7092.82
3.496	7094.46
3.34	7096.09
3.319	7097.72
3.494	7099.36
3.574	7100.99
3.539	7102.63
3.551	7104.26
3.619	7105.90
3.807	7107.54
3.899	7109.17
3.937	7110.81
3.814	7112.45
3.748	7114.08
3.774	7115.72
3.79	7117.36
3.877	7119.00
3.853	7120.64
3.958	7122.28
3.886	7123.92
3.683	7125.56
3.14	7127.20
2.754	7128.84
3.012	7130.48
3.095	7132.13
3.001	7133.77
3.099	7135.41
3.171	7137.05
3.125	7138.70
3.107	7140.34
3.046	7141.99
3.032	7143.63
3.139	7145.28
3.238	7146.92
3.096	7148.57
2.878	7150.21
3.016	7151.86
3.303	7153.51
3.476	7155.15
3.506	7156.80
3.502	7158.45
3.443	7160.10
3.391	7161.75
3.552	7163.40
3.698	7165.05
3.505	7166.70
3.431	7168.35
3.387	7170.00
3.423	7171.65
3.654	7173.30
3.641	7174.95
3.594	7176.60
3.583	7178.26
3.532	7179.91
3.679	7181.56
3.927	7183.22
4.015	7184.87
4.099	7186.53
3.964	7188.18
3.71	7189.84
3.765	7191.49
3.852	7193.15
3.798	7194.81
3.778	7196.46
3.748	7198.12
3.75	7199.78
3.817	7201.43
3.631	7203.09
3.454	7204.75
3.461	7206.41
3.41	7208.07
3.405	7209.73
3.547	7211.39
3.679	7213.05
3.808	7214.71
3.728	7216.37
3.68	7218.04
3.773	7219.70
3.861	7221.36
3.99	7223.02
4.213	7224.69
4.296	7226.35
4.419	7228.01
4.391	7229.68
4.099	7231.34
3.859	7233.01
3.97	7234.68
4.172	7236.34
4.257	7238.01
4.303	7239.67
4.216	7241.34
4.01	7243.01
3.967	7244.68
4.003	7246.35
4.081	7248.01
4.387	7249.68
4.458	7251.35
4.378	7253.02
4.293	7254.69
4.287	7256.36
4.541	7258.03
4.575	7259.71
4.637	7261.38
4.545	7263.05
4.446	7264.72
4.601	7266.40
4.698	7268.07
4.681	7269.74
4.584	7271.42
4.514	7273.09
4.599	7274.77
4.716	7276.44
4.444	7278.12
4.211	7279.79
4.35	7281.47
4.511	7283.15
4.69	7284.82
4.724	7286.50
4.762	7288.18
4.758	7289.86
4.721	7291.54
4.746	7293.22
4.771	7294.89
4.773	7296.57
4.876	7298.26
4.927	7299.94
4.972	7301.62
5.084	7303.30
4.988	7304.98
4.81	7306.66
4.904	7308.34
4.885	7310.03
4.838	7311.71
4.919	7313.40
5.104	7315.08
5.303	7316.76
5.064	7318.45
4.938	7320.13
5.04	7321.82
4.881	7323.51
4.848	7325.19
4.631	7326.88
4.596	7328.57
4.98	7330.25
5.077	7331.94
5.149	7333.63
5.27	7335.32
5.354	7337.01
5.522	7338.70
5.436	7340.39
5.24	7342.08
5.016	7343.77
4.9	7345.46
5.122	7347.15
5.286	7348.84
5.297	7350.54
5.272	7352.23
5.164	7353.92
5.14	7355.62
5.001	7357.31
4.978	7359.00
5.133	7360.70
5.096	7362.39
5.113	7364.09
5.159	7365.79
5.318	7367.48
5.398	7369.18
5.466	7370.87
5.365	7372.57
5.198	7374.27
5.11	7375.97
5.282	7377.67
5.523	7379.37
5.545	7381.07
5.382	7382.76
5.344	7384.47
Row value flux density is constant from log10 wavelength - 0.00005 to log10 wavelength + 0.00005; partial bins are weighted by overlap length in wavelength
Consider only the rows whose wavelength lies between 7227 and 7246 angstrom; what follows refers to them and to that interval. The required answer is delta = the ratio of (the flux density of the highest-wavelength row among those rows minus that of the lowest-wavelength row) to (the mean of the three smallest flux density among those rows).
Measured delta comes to -0.11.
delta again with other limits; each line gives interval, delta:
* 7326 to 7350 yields 0.14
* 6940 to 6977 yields 0.05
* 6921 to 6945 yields 0.31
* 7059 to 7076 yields -0.01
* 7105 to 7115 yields 0.03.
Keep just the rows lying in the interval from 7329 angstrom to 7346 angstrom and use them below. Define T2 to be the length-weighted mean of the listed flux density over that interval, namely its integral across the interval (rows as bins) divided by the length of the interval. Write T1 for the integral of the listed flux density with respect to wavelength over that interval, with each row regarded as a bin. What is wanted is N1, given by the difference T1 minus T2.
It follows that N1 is 83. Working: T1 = 88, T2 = 5.19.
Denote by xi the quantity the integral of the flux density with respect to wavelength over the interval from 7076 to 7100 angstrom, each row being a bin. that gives 93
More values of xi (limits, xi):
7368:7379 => 58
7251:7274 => 104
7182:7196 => 54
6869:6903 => 101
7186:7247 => 237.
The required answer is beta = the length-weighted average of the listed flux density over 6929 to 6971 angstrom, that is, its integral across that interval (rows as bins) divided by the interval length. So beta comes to 3.9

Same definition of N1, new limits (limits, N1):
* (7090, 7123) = 117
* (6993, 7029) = 148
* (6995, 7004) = 33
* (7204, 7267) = 253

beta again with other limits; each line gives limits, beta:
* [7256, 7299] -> 4.6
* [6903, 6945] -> 3.5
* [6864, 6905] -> 3.0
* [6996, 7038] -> 4.3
